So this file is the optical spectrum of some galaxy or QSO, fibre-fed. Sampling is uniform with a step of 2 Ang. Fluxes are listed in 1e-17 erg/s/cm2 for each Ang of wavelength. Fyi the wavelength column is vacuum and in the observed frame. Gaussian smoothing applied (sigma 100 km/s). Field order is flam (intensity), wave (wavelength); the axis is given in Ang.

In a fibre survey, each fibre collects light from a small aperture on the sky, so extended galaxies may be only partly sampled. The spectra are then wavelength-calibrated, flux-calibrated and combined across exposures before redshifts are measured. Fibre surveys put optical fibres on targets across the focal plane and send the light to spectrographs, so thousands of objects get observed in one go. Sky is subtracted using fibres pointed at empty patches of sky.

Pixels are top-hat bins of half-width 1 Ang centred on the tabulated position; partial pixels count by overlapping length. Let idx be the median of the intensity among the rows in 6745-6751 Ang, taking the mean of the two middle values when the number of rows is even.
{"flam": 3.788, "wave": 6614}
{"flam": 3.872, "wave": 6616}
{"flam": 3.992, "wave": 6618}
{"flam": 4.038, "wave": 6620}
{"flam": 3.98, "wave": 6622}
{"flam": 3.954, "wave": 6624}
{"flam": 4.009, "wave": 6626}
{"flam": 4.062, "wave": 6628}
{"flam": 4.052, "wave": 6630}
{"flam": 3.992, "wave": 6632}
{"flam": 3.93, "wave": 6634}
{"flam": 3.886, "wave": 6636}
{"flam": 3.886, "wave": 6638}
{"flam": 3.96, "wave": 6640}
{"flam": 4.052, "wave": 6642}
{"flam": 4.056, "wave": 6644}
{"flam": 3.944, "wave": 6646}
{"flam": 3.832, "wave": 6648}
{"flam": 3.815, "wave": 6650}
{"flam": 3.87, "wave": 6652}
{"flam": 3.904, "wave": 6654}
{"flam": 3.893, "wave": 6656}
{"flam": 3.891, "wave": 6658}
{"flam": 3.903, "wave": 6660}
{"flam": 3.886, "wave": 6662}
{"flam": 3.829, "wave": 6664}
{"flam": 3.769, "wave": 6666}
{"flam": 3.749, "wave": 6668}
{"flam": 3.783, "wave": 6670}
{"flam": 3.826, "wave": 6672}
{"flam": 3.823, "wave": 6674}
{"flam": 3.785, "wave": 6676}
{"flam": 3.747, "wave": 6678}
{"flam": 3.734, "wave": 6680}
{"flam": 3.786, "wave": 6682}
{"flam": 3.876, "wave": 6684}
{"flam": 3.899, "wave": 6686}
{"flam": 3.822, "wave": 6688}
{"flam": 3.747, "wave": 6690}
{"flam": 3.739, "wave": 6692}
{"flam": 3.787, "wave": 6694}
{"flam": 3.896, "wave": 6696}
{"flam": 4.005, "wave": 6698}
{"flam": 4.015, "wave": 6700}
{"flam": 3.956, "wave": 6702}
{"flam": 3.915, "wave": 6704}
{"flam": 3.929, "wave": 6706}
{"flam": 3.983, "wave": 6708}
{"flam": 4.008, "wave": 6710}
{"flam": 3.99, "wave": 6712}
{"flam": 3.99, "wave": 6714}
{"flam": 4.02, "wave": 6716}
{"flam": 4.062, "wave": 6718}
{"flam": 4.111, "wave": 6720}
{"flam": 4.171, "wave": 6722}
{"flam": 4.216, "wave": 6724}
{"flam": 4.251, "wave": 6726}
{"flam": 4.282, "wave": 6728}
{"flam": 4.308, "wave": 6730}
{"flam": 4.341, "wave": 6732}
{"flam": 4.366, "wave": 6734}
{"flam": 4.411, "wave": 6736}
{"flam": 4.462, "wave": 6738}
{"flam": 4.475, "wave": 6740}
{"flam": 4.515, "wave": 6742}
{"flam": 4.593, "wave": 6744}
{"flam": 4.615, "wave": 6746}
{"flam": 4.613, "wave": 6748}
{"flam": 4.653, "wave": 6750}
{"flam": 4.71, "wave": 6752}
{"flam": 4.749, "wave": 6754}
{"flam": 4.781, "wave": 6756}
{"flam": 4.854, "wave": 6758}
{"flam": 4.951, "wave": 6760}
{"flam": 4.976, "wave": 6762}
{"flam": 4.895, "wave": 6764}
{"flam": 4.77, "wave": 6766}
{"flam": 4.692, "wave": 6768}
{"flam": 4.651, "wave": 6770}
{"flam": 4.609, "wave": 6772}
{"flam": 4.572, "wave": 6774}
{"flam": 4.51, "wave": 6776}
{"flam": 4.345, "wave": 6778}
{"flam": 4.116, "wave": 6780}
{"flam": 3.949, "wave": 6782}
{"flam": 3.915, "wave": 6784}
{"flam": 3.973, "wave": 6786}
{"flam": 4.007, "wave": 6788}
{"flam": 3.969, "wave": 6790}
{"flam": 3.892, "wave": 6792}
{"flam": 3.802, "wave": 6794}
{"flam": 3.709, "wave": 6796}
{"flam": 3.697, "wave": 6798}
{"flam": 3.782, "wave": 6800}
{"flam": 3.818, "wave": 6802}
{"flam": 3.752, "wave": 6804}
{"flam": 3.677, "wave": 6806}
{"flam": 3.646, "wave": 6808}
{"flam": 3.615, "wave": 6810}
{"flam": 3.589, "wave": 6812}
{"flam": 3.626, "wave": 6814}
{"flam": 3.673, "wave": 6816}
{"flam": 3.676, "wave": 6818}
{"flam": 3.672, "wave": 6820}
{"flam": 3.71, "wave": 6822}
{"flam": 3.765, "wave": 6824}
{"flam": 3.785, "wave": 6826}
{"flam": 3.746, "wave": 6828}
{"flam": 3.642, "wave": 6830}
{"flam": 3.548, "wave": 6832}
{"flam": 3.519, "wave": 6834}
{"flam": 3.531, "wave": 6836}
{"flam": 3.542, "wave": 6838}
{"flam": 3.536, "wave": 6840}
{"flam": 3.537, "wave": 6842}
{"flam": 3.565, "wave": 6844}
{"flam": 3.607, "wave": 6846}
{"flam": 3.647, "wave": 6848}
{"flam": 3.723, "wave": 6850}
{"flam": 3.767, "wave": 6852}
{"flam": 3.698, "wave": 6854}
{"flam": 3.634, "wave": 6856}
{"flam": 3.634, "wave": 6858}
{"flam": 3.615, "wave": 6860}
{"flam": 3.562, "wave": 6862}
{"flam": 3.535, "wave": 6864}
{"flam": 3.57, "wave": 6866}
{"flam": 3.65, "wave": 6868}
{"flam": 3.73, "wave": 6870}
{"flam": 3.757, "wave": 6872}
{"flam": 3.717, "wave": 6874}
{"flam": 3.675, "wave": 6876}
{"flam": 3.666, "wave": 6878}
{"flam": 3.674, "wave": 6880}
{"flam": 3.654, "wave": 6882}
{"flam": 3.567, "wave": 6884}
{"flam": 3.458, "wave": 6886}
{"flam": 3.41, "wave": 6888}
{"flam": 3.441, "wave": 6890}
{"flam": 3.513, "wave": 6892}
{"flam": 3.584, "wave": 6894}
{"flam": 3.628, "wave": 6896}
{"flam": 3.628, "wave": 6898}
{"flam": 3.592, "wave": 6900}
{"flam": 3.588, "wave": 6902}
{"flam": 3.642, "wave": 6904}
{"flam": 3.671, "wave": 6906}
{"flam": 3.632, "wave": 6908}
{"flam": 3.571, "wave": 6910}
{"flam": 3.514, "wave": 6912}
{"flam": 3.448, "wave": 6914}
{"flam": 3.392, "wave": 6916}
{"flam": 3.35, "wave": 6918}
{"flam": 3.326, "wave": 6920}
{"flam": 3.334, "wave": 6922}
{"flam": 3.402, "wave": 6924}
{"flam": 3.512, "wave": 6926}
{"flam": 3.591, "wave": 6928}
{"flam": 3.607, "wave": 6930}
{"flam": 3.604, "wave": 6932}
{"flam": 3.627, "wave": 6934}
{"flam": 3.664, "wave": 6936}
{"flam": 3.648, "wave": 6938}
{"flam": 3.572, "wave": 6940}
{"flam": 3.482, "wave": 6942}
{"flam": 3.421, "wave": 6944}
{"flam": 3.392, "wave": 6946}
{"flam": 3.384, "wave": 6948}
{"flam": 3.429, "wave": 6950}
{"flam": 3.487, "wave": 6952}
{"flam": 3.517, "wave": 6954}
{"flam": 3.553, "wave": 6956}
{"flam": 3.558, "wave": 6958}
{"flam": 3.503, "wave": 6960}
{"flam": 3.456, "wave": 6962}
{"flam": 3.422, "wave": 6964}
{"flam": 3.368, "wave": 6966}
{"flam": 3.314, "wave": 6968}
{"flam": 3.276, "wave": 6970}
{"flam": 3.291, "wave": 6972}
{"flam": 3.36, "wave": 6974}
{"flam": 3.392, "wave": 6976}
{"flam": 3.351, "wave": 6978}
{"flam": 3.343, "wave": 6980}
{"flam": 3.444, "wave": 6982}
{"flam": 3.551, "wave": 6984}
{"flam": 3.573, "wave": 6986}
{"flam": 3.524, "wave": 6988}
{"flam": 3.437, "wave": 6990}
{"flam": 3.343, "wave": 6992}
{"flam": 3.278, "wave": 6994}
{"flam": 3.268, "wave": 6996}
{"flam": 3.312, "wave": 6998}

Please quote 4.6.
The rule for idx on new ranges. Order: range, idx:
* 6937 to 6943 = 3.6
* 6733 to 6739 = 4.4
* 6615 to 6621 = 4.0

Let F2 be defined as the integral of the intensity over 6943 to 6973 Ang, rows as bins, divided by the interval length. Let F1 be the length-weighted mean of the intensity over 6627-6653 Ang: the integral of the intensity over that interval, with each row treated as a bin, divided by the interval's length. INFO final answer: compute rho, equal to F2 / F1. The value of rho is 0.9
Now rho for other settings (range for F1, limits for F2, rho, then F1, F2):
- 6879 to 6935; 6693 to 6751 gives 1.2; 3.53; 4.20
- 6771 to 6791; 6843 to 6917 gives 0.9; 4.20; 3.60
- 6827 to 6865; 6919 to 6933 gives 1.0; 3.61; 3.48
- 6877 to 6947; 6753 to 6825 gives 1.2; 3.54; 4.12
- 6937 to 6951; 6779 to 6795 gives 1.1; 3.48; 3.95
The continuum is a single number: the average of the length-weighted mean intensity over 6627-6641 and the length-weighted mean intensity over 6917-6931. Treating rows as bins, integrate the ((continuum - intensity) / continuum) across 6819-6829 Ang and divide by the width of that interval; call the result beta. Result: -0.01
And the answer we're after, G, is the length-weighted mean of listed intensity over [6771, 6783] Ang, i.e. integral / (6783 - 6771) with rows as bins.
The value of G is 4.4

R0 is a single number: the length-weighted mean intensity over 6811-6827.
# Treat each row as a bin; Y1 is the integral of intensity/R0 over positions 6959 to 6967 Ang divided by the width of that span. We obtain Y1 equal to 0.93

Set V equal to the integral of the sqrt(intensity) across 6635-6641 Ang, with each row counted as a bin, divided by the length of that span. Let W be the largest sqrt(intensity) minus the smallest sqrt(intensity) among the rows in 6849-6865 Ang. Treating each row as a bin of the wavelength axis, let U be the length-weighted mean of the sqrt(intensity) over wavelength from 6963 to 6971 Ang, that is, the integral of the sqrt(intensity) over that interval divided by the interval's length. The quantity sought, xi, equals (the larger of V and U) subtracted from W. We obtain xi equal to -1.92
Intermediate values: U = 1.83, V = 1.98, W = 0.06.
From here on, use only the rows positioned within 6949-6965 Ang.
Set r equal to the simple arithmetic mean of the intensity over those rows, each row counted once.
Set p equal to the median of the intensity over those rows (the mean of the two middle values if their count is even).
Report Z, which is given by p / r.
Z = 1.001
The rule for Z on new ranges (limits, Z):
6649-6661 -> 1.003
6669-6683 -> 1.000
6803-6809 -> 0.996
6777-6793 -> 0.988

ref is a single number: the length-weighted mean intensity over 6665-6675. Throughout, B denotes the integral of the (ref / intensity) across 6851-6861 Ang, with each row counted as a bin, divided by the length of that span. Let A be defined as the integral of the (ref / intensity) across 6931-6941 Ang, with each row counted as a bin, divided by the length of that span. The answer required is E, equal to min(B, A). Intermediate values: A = 1.05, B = 1.03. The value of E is 1.03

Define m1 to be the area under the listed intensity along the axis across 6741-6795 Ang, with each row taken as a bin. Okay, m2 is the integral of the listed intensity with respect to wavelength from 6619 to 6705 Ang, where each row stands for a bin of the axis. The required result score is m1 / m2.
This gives 0.7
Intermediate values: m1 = 241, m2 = 335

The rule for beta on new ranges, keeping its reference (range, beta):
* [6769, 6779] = -0.22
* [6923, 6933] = 0.04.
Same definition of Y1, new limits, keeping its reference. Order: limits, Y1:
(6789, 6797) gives 1.04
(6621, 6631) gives 1.09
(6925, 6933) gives 0.97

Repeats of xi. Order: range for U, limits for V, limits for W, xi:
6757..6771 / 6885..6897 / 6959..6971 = -2.14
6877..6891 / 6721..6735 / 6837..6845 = -2.06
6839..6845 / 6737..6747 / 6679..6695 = -2.09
